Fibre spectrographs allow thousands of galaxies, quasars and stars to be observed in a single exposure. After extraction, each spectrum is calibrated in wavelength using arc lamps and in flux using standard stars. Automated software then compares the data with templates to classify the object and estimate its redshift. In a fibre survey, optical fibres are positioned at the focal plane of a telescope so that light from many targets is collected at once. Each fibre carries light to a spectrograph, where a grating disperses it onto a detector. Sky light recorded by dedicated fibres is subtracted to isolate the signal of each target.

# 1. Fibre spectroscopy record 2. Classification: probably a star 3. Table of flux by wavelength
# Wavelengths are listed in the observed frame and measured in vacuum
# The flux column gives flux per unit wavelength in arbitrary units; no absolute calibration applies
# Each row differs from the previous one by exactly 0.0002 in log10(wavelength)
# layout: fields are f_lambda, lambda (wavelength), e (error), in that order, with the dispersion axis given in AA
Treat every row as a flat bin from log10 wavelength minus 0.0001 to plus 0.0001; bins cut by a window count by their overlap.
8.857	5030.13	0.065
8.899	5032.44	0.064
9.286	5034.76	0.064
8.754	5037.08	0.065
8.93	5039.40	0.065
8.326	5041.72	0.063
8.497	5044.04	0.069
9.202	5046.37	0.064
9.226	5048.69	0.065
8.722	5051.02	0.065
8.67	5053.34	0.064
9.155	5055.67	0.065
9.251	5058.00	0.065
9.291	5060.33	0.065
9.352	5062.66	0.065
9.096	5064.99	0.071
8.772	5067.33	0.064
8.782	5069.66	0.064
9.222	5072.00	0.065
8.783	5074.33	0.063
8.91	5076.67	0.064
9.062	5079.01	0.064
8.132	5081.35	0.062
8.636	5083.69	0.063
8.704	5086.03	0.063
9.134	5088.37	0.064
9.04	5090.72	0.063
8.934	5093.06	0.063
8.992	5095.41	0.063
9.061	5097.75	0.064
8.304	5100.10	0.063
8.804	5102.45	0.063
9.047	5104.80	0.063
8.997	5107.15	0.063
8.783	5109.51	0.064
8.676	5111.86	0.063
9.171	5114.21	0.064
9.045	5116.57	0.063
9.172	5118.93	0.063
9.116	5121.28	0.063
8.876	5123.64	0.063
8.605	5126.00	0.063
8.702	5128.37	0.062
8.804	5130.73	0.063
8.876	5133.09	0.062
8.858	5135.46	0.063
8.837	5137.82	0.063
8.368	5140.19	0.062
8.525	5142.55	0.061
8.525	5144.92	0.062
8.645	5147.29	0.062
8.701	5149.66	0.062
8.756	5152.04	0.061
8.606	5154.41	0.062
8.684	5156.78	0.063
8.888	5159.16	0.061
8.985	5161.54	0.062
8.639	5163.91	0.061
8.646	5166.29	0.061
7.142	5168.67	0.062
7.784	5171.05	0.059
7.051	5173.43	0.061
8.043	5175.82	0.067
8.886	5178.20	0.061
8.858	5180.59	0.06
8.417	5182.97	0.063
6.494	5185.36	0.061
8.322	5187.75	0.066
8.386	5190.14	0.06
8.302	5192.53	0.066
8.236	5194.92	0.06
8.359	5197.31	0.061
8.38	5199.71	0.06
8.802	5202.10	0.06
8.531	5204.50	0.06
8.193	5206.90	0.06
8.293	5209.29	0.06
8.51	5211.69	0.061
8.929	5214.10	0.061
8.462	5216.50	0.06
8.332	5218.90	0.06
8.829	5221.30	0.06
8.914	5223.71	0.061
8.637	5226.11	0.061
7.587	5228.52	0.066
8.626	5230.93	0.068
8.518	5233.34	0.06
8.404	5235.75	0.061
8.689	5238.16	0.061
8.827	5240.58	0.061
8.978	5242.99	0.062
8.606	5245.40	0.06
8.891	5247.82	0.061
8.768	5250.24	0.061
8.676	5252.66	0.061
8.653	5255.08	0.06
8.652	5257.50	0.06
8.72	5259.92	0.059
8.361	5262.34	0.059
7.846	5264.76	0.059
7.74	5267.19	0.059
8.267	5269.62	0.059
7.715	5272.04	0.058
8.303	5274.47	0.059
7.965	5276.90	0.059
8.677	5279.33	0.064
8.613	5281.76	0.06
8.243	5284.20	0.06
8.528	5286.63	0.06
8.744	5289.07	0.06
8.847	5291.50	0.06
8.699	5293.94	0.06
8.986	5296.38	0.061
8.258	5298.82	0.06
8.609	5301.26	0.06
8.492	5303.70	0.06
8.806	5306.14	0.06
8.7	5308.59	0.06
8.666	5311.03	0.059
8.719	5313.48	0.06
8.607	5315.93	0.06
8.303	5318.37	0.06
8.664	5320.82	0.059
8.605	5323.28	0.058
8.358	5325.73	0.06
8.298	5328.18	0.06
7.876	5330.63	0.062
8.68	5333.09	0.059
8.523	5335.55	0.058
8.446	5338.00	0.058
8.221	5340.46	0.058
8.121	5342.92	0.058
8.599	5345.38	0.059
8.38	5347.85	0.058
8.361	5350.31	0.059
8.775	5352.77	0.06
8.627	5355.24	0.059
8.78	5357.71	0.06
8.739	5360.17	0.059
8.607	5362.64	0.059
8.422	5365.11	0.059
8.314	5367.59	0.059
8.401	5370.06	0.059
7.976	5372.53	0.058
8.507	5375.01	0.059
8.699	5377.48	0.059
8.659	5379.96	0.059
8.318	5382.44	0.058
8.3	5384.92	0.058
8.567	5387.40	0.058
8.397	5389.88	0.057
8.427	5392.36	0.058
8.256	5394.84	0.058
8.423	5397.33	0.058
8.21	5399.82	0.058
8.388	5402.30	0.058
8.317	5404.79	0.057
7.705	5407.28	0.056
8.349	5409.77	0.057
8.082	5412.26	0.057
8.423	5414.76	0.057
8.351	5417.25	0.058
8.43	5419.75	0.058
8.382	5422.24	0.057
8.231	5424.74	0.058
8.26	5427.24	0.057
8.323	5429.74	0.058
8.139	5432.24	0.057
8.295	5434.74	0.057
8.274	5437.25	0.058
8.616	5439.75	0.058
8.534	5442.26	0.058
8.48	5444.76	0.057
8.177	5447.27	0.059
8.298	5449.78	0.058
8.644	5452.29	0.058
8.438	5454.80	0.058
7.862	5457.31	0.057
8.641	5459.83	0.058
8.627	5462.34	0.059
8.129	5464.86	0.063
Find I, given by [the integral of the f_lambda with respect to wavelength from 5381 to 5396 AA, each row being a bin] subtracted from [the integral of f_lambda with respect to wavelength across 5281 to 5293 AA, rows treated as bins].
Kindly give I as -23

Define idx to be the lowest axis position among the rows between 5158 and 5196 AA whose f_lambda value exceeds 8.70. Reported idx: 5159.16 AA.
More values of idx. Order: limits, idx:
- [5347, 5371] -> 5352.77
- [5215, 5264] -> 5221.30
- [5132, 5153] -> 5133.09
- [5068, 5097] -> 5069.66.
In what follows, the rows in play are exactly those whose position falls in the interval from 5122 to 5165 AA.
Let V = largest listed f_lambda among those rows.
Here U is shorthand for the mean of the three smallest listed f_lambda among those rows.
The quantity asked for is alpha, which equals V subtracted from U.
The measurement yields -0.5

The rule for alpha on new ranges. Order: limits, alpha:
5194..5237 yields -0.9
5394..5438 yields -0.5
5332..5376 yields -0.7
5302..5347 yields -0.7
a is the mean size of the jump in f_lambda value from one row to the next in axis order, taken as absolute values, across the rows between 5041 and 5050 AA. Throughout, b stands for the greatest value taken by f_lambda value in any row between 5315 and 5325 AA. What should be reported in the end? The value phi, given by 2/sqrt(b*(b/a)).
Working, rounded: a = 0.30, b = 8.664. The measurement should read 0.126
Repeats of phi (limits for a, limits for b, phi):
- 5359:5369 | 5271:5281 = 0.087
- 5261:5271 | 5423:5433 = 0.149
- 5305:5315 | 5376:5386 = 0.058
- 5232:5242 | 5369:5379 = 0.097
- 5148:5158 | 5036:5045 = 0.069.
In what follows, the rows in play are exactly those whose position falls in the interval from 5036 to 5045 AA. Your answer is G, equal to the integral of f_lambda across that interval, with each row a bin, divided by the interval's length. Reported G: 8.63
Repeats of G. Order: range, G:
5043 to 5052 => 8.91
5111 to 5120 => 9.02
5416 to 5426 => 8.35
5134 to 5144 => 8.65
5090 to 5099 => 9.01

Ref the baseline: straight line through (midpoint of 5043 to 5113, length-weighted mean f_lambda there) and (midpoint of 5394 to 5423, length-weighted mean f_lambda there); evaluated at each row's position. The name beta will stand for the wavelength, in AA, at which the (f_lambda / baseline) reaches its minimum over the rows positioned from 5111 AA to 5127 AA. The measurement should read 5126.00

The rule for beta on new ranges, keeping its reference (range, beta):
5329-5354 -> 5330.63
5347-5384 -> 5372.53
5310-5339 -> 5330.63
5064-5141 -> 5081.35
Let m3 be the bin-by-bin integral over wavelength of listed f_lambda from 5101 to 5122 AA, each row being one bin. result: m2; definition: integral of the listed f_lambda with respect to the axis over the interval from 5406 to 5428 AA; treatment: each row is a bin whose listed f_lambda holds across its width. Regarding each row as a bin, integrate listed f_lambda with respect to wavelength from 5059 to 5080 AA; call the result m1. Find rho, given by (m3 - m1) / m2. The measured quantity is -0.01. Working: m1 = 190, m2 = 181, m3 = 188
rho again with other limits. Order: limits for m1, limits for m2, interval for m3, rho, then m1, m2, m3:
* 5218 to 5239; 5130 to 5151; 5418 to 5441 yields 0.07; 179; 182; 192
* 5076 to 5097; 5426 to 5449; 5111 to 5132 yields 0.01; 186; 192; 187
